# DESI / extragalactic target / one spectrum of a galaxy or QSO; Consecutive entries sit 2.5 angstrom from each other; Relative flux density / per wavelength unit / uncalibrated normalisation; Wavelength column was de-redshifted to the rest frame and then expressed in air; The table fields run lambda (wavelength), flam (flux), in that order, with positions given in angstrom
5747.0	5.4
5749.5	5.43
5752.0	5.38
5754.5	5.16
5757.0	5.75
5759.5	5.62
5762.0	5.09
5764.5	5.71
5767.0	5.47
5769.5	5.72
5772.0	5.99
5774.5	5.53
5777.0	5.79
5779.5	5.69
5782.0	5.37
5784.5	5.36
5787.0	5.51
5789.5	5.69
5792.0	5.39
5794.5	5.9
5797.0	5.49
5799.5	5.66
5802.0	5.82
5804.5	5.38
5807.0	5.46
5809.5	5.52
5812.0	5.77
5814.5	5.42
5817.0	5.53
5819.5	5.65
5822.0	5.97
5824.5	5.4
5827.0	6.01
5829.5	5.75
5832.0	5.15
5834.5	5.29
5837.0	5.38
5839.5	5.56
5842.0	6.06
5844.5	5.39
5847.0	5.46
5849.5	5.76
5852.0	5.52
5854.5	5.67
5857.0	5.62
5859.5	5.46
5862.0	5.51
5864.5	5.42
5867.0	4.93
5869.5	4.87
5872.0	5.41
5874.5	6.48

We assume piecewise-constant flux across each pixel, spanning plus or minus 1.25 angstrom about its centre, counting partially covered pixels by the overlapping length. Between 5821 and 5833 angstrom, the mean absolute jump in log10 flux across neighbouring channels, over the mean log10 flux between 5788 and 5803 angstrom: 0.052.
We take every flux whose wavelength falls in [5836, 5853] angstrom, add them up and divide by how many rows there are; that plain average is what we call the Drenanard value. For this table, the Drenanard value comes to 5.59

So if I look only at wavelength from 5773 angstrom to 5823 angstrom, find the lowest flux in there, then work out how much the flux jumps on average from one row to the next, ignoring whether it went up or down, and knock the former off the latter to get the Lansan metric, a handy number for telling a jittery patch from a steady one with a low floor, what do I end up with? -5.13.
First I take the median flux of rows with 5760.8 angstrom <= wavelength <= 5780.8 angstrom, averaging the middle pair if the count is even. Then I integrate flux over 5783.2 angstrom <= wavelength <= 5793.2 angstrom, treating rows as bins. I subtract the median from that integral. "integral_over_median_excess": 49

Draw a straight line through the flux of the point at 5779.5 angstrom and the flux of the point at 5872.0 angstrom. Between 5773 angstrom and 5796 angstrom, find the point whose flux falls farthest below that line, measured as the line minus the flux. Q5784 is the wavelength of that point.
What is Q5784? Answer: 5784.5 angstrom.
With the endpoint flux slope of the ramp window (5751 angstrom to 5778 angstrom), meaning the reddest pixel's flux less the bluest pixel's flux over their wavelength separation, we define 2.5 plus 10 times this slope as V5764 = 2.66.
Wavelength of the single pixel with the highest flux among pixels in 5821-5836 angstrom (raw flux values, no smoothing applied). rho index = 5827.0 angstrom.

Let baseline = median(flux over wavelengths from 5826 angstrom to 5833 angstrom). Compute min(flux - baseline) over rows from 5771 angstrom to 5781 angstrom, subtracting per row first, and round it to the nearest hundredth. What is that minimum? -0.22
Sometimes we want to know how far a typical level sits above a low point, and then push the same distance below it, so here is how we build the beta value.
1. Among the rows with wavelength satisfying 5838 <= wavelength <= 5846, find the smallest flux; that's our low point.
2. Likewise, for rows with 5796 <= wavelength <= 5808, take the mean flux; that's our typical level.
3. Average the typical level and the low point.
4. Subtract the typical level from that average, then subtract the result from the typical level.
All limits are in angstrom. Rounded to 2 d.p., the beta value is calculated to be 5.65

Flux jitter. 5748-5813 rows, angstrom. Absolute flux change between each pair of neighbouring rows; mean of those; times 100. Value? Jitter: 27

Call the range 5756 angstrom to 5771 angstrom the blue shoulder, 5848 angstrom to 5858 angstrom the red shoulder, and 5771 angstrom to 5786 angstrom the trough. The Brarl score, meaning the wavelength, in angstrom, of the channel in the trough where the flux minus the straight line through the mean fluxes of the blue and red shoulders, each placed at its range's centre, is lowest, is 5784.5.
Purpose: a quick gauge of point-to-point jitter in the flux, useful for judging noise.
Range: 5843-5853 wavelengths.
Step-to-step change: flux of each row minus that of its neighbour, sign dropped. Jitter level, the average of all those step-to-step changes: 0.20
